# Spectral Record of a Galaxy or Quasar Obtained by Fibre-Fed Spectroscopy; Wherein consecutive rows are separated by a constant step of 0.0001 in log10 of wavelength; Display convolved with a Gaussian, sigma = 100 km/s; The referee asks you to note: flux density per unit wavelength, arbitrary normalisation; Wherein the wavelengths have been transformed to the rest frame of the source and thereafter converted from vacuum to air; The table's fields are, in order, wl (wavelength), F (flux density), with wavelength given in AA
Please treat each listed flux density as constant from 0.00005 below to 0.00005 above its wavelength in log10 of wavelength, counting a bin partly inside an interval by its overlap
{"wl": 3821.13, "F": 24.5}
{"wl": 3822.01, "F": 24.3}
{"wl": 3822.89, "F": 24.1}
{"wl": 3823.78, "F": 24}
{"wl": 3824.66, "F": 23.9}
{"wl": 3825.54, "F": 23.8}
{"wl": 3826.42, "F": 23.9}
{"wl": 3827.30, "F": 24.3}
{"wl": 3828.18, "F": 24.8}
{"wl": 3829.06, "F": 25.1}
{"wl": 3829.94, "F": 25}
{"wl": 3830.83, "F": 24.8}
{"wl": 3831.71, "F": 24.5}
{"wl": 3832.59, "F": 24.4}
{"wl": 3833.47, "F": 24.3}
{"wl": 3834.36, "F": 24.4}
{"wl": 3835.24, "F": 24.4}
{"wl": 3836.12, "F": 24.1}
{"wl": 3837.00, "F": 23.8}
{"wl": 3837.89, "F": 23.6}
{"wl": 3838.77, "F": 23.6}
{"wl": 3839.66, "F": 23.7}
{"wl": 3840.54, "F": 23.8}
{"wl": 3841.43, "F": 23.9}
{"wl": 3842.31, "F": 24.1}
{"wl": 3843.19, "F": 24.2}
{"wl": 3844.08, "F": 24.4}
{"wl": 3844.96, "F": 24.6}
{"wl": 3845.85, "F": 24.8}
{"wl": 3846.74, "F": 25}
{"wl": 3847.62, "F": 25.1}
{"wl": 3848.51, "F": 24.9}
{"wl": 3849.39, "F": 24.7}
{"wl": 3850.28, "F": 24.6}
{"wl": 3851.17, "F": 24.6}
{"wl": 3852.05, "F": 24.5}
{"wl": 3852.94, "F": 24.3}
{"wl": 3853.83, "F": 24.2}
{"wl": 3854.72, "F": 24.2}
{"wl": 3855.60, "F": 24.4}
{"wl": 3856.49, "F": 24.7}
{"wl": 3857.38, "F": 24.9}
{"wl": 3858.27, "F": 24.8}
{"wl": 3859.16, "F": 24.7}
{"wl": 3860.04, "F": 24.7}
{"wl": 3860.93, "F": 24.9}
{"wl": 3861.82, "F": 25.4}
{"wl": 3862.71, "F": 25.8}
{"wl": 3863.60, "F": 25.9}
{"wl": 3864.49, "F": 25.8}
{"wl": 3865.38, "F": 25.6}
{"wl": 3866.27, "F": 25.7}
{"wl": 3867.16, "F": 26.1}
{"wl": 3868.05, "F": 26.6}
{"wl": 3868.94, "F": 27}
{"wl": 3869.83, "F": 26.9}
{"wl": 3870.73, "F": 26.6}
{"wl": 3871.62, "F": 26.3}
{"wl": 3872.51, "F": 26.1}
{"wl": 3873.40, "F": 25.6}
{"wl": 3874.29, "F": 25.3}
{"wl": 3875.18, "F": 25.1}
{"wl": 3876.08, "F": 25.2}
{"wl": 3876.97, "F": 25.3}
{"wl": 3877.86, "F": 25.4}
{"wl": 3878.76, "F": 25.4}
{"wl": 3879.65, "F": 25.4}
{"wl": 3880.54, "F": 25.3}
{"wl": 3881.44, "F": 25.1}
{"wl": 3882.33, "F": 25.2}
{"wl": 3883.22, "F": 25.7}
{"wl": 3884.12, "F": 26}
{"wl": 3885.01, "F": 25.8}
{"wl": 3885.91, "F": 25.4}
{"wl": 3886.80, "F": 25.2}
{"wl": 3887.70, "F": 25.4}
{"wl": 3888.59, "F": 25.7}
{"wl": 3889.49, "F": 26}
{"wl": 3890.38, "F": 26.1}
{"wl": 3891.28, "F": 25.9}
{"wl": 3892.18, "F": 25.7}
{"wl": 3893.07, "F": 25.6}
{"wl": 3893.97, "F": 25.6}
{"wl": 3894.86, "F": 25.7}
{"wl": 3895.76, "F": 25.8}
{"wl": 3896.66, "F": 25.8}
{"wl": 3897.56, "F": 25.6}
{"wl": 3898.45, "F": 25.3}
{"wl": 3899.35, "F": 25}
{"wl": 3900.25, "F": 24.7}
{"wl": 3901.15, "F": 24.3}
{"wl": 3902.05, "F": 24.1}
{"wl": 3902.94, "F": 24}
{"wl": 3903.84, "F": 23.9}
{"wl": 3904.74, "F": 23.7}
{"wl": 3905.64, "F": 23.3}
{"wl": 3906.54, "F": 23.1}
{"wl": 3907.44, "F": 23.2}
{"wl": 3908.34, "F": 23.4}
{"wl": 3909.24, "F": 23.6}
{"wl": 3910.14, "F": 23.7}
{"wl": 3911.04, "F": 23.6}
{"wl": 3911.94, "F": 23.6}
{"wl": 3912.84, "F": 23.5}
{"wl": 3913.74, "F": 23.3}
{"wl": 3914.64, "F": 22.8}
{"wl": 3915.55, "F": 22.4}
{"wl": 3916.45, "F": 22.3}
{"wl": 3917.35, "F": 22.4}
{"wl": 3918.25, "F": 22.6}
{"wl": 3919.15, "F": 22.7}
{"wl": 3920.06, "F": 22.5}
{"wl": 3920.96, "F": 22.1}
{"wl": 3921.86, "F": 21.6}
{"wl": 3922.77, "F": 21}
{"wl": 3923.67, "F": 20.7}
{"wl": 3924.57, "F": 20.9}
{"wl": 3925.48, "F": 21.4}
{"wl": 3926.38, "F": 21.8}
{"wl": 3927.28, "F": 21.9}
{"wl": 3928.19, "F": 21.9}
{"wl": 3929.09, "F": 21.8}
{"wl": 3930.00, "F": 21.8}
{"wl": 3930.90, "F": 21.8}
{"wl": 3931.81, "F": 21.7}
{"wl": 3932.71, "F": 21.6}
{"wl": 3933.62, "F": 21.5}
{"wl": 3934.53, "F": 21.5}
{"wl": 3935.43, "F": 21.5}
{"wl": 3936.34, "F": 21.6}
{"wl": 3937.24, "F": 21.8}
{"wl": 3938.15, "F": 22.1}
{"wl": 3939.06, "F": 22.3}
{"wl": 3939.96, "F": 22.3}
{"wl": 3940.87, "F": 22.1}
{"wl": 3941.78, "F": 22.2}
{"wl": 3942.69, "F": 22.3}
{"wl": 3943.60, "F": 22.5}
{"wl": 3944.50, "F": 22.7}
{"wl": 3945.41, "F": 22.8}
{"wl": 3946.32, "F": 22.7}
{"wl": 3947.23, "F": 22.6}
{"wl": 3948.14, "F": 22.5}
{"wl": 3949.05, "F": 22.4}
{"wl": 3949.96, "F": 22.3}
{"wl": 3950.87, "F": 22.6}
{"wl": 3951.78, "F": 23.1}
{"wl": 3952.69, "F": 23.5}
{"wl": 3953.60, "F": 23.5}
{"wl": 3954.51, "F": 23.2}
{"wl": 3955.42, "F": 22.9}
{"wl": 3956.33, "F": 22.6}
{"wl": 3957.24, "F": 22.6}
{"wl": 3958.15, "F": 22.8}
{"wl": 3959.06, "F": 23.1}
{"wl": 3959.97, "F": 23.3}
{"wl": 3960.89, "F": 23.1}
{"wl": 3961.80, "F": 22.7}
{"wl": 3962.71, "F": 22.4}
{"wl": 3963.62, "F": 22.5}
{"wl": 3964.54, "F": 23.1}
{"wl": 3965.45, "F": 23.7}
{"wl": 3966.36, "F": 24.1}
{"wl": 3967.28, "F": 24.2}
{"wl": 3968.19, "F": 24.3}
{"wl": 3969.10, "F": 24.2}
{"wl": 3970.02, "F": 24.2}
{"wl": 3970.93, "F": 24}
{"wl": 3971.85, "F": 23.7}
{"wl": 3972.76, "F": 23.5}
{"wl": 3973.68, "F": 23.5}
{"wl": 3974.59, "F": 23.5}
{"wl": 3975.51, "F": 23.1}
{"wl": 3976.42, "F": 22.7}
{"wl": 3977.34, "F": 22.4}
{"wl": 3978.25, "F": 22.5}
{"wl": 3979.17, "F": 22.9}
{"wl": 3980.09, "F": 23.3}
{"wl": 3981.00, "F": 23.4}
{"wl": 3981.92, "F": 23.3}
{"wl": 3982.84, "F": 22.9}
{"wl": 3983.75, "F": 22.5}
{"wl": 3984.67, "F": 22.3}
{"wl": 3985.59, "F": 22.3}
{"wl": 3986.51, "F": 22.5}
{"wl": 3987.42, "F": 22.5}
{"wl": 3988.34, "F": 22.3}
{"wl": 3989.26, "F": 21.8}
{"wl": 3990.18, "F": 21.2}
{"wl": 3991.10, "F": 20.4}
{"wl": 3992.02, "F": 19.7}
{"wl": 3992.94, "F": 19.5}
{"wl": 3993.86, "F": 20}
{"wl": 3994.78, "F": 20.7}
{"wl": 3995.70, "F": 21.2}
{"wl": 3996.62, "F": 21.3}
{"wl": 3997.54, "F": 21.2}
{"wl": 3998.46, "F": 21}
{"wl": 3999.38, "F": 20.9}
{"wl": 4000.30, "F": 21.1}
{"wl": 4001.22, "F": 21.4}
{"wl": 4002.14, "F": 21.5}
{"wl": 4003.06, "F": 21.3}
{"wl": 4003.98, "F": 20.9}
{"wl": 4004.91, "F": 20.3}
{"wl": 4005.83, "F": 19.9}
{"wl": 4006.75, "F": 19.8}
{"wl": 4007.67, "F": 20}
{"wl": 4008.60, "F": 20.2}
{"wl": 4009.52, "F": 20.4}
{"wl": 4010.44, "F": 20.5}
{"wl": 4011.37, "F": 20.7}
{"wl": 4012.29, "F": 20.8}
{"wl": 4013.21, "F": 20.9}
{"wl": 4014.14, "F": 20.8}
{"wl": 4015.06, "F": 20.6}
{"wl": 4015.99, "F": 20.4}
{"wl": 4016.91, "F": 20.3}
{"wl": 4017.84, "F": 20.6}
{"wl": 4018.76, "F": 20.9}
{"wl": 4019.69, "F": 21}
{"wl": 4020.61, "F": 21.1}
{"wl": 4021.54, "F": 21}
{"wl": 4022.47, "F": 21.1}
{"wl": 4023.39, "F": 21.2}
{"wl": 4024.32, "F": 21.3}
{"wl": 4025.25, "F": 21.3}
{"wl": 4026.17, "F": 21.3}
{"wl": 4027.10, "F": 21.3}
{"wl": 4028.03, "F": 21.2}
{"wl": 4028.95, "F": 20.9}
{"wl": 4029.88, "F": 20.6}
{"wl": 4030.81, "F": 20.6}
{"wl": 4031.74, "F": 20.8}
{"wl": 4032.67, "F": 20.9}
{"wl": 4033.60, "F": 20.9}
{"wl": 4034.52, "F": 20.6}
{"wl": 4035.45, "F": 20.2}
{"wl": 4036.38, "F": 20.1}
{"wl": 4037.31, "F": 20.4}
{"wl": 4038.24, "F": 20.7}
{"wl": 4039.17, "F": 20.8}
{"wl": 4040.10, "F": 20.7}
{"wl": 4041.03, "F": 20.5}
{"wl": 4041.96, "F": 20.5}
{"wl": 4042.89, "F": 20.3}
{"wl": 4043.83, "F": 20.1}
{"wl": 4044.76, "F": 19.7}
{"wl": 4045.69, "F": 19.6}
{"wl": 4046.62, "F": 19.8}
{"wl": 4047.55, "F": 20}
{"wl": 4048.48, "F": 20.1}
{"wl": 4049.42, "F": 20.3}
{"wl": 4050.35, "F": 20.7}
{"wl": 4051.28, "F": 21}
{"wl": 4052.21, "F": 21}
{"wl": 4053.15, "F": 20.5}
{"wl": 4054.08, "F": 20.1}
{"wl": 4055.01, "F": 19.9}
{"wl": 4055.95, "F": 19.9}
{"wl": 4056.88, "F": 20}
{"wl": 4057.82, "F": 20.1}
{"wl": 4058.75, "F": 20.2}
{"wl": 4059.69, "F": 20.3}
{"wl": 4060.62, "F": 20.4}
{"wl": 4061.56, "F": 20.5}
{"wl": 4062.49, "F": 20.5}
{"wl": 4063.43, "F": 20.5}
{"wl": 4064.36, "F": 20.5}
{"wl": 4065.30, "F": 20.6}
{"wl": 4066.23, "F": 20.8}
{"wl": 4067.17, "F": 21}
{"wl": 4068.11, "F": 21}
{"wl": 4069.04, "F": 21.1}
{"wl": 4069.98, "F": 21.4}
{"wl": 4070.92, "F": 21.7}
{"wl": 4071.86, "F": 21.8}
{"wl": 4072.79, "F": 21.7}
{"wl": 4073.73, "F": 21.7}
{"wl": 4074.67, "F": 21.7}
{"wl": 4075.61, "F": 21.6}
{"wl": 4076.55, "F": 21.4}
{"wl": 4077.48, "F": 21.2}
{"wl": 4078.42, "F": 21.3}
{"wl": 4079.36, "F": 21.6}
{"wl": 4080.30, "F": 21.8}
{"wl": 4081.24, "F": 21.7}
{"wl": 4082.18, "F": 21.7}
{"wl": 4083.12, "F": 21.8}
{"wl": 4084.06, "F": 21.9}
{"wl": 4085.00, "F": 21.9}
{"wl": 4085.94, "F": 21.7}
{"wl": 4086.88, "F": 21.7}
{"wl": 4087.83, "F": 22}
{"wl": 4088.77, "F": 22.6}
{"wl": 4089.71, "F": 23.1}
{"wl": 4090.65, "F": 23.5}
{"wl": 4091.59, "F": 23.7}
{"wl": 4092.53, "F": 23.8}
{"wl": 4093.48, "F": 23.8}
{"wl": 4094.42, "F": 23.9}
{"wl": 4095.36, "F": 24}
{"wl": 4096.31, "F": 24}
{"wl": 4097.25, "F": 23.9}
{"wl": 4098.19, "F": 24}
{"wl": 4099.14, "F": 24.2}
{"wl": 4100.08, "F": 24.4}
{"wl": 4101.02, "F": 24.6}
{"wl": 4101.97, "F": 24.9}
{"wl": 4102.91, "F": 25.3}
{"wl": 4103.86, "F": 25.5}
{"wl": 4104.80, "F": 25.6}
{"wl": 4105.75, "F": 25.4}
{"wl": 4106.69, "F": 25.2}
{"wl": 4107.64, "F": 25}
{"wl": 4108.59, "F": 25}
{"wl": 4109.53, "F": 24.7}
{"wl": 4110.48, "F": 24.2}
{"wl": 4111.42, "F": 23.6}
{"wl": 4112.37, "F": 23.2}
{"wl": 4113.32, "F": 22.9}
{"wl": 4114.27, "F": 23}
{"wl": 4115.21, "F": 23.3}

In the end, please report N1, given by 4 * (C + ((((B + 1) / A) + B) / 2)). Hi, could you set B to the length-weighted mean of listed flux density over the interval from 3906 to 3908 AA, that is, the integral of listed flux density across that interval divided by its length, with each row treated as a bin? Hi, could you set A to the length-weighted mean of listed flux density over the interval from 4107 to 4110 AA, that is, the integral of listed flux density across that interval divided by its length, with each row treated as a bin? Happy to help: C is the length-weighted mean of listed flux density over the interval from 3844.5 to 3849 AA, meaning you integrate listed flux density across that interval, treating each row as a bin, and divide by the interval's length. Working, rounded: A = 24.9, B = 23.2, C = 24.9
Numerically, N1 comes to 148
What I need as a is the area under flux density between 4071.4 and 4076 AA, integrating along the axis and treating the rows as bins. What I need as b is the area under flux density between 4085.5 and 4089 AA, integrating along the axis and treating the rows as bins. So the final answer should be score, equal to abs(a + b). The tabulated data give 177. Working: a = 100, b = 77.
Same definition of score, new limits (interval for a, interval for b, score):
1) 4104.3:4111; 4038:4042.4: 259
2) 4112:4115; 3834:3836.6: 133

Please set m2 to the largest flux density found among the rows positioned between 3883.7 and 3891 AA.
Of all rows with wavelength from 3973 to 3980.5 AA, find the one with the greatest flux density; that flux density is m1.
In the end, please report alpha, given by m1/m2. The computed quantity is 0.900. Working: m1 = 23.5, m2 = 26.1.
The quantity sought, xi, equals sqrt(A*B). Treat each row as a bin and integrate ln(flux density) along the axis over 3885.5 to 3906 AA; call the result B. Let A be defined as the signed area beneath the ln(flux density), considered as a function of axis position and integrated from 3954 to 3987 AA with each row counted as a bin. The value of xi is 83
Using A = 104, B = 66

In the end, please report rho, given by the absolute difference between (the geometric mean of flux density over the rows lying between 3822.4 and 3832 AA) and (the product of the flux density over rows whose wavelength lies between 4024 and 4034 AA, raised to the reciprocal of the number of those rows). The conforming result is 3.4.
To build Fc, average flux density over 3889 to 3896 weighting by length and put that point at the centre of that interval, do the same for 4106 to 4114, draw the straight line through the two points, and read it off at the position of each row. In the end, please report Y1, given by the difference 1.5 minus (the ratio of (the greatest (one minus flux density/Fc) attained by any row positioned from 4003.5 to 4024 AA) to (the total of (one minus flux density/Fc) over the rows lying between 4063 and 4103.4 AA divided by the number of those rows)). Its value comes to -1.0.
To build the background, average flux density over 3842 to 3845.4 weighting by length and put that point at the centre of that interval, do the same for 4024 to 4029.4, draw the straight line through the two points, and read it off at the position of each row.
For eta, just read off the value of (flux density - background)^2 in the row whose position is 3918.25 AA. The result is 0.2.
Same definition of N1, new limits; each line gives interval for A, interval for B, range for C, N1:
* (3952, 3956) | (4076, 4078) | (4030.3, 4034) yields 128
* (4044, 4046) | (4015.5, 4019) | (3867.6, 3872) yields 150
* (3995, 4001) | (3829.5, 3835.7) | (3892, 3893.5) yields 154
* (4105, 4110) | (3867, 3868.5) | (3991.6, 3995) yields 135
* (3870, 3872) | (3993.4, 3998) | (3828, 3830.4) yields 143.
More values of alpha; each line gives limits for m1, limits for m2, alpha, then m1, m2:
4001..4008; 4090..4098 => 0.896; 21.5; 24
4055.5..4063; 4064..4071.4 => 0.945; 20.5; 21.7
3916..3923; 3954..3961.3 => 0.974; 22.7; 23.3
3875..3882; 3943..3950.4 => 1.114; 25.4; 22.8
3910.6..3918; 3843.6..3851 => 0.940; 23.6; 25.1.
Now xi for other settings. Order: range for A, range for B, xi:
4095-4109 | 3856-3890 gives 70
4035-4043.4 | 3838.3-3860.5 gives 42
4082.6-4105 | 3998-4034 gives 88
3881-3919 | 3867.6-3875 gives 54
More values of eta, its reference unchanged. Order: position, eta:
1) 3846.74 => 0.5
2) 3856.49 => 0.3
